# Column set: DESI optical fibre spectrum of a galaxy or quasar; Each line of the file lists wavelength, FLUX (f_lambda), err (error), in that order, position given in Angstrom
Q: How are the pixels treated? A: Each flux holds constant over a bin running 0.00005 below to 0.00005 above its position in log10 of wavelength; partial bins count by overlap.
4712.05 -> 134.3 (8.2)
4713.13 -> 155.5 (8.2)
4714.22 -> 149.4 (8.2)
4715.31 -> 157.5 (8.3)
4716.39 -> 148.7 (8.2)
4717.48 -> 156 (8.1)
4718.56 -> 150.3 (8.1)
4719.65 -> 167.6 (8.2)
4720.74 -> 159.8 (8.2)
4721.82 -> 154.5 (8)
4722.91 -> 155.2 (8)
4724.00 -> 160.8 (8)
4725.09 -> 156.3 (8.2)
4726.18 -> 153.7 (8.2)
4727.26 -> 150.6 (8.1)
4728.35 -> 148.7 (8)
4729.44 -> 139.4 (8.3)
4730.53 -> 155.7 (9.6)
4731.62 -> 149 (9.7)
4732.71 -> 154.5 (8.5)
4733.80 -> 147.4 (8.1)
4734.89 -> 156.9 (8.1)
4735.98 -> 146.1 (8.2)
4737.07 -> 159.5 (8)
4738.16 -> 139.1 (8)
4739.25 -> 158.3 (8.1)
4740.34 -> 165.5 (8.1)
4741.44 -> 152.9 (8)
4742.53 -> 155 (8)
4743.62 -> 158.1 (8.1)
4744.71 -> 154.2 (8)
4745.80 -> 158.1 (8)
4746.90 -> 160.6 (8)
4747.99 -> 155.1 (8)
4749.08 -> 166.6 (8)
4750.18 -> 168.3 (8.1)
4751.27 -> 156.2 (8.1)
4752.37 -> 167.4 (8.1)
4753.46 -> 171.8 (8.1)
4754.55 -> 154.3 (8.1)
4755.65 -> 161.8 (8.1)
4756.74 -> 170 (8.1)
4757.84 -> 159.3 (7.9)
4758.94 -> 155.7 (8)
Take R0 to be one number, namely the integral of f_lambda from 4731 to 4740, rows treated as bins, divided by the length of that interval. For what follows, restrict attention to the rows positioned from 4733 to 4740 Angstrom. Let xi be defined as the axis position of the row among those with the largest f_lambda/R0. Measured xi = 4737.07 Angstrom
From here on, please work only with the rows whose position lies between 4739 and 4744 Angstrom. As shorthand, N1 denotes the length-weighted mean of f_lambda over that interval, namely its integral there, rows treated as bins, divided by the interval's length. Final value 158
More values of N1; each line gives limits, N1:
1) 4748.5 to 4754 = 166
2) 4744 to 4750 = 159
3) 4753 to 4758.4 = 163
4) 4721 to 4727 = 156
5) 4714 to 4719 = 153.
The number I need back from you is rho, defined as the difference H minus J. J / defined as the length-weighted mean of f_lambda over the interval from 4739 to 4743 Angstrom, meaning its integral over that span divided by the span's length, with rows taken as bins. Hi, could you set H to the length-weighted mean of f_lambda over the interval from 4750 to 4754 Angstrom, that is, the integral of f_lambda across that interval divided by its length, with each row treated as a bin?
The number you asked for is 8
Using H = 166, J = 158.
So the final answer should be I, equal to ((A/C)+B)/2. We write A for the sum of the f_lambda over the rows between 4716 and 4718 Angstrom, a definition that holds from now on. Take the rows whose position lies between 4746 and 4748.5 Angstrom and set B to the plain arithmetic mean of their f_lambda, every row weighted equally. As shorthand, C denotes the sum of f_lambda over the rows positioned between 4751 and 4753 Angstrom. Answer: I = 79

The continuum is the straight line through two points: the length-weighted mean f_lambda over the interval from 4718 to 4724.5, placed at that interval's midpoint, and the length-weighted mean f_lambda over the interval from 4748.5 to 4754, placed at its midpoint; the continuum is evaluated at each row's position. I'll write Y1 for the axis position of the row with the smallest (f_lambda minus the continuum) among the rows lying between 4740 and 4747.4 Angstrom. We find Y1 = 4741.44 Angstrom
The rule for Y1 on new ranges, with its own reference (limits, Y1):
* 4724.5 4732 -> 4729.44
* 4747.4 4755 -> 4754.55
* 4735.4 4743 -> 4738.16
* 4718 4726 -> 4718.56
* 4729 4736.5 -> 4729.44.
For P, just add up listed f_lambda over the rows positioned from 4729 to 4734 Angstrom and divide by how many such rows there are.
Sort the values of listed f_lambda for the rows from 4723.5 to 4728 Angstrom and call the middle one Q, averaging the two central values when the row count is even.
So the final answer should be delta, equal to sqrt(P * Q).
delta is 152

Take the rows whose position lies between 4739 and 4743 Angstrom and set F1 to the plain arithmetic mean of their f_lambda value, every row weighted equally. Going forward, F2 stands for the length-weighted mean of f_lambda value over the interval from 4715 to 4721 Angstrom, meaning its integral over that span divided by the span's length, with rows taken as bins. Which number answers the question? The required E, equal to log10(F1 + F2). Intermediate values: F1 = 158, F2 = 157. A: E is 2.50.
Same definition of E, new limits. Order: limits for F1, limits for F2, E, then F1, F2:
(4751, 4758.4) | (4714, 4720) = 2.50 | 163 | 155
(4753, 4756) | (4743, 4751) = 2.51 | 163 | 160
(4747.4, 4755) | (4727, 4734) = 2.49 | 163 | 149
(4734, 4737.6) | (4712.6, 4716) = 2.49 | 154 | 154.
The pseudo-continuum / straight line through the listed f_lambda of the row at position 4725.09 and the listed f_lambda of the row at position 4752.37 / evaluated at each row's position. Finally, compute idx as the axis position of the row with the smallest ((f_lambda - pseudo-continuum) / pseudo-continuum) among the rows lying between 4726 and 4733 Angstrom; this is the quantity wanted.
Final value 4729.44 Angstrom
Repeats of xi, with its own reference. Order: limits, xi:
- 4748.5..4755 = 4753.46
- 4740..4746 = 4740.34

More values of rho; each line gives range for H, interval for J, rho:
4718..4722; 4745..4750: -2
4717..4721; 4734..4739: 8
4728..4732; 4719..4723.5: -11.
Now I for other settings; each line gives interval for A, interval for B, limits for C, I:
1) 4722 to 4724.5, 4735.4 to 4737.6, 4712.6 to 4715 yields 77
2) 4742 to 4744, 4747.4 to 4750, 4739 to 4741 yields 81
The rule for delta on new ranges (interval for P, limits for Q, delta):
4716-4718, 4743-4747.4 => 155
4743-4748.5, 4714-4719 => 154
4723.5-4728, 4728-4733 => 152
